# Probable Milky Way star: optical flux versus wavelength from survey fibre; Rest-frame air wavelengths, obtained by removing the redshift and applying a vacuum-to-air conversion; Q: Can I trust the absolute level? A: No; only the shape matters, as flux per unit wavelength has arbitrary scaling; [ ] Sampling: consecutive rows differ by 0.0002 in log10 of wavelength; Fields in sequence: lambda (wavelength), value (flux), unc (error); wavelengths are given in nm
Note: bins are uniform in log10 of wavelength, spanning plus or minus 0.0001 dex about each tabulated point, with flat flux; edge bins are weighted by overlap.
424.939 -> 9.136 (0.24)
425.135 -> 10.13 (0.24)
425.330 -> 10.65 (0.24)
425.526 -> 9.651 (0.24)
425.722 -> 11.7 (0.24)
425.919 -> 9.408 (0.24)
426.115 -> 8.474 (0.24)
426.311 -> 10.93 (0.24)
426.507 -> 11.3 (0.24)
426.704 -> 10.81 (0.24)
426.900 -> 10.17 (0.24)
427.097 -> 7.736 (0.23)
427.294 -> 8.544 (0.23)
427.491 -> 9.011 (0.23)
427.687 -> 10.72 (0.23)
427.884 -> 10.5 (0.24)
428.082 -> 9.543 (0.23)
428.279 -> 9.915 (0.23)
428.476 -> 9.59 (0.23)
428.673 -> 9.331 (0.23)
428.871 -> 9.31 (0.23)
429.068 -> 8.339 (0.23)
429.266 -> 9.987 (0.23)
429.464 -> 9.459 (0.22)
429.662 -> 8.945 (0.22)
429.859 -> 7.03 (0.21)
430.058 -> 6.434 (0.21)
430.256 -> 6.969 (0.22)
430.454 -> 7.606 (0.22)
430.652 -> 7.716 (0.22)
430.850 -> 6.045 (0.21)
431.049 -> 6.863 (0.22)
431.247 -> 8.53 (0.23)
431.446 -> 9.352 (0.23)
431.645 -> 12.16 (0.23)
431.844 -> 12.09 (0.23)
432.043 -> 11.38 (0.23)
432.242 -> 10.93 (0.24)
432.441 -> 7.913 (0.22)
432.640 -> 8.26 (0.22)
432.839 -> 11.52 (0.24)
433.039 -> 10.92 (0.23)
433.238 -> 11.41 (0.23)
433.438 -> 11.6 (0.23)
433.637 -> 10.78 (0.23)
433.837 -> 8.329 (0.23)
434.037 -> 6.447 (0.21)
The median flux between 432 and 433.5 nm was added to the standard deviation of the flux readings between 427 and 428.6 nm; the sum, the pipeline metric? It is 12.1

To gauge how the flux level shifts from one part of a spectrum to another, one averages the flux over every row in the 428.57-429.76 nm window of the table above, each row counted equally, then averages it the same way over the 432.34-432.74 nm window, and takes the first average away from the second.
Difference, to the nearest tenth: -1.1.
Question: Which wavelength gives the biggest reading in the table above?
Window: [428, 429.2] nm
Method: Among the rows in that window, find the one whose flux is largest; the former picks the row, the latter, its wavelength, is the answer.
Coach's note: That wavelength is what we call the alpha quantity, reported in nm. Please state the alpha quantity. 428.279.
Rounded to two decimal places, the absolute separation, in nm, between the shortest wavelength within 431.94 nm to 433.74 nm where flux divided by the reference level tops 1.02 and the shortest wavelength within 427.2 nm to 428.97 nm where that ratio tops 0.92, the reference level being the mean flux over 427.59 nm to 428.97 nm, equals 4.36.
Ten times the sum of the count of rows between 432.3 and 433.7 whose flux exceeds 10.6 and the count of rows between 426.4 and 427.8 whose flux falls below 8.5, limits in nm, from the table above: 60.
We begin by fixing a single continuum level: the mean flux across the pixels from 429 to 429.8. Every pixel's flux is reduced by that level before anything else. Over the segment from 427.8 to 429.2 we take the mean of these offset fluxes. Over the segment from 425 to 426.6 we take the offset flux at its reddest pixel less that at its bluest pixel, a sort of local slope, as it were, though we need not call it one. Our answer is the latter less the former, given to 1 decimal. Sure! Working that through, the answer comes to 0.8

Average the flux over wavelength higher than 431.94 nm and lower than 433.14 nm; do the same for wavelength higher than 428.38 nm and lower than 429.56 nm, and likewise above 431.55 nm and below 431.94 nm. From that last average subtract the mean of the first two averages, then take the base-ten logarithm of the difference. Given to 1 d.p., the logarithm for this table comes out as 0.4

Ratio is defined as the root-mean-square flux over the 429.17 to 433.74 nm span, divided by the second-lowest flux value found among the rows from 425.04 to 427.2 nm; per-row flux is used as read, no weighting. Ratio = 1.12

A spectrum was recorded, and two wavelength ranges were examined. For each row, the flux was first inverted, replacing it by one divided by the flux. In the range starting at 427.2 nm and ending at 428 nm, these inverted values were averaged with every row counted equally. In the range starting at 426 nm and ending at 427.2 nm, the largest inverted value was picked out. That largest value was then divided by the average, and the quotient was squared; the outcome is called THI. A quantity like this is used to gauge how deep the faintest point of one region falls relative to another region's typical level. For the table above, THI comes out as 1.54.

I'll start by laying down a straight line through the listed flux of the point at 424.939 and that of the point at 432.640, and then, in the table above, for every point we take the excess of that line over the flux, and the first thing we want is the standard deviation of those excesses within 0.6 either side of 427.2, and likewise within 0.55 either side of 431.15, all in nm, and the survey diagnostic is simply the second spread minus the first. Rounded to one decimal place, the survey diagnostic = 0.9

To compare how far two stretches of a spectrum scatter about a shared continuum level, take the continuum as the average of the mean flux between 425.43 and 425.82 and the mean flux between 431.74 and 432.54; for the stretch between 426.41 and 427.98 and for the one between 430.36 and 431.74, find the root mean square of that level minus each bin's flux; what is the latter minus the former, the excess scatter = 1.5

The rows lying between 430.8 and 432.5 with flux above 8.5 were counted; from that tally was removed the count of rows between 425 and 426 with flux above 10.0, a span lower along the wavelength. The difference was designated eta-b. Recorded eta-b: 3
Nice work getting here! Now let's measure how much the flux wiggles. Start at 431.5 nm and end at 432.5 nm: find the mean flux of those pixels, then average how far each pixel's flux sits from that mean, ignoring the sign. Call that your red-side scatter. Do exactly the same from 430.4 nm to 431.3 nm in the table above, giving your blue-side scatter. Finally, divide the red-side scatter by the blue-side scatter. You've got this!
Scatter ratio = 1.66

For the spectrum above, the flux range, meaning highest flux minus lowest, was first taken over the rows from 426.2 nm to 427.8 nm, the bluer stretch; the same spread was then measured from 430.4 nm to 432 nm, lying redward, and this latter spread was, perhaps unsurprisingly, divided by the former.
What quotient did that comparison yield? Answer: 1.7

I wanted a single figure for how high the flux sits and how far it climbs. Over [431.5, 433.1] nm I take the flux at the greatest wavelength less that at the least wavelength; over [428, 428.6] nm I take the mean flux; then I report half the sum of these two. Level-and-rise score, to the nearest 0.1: 4.2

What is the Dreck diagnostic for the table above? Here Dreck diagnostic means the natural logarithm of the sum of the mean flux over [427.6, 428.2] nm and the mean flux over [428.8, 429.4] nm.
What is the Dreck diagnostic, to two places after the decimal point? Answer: 2.97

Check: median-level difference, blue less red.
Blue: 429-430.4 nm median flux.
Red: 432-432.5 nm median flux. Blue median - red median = -3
